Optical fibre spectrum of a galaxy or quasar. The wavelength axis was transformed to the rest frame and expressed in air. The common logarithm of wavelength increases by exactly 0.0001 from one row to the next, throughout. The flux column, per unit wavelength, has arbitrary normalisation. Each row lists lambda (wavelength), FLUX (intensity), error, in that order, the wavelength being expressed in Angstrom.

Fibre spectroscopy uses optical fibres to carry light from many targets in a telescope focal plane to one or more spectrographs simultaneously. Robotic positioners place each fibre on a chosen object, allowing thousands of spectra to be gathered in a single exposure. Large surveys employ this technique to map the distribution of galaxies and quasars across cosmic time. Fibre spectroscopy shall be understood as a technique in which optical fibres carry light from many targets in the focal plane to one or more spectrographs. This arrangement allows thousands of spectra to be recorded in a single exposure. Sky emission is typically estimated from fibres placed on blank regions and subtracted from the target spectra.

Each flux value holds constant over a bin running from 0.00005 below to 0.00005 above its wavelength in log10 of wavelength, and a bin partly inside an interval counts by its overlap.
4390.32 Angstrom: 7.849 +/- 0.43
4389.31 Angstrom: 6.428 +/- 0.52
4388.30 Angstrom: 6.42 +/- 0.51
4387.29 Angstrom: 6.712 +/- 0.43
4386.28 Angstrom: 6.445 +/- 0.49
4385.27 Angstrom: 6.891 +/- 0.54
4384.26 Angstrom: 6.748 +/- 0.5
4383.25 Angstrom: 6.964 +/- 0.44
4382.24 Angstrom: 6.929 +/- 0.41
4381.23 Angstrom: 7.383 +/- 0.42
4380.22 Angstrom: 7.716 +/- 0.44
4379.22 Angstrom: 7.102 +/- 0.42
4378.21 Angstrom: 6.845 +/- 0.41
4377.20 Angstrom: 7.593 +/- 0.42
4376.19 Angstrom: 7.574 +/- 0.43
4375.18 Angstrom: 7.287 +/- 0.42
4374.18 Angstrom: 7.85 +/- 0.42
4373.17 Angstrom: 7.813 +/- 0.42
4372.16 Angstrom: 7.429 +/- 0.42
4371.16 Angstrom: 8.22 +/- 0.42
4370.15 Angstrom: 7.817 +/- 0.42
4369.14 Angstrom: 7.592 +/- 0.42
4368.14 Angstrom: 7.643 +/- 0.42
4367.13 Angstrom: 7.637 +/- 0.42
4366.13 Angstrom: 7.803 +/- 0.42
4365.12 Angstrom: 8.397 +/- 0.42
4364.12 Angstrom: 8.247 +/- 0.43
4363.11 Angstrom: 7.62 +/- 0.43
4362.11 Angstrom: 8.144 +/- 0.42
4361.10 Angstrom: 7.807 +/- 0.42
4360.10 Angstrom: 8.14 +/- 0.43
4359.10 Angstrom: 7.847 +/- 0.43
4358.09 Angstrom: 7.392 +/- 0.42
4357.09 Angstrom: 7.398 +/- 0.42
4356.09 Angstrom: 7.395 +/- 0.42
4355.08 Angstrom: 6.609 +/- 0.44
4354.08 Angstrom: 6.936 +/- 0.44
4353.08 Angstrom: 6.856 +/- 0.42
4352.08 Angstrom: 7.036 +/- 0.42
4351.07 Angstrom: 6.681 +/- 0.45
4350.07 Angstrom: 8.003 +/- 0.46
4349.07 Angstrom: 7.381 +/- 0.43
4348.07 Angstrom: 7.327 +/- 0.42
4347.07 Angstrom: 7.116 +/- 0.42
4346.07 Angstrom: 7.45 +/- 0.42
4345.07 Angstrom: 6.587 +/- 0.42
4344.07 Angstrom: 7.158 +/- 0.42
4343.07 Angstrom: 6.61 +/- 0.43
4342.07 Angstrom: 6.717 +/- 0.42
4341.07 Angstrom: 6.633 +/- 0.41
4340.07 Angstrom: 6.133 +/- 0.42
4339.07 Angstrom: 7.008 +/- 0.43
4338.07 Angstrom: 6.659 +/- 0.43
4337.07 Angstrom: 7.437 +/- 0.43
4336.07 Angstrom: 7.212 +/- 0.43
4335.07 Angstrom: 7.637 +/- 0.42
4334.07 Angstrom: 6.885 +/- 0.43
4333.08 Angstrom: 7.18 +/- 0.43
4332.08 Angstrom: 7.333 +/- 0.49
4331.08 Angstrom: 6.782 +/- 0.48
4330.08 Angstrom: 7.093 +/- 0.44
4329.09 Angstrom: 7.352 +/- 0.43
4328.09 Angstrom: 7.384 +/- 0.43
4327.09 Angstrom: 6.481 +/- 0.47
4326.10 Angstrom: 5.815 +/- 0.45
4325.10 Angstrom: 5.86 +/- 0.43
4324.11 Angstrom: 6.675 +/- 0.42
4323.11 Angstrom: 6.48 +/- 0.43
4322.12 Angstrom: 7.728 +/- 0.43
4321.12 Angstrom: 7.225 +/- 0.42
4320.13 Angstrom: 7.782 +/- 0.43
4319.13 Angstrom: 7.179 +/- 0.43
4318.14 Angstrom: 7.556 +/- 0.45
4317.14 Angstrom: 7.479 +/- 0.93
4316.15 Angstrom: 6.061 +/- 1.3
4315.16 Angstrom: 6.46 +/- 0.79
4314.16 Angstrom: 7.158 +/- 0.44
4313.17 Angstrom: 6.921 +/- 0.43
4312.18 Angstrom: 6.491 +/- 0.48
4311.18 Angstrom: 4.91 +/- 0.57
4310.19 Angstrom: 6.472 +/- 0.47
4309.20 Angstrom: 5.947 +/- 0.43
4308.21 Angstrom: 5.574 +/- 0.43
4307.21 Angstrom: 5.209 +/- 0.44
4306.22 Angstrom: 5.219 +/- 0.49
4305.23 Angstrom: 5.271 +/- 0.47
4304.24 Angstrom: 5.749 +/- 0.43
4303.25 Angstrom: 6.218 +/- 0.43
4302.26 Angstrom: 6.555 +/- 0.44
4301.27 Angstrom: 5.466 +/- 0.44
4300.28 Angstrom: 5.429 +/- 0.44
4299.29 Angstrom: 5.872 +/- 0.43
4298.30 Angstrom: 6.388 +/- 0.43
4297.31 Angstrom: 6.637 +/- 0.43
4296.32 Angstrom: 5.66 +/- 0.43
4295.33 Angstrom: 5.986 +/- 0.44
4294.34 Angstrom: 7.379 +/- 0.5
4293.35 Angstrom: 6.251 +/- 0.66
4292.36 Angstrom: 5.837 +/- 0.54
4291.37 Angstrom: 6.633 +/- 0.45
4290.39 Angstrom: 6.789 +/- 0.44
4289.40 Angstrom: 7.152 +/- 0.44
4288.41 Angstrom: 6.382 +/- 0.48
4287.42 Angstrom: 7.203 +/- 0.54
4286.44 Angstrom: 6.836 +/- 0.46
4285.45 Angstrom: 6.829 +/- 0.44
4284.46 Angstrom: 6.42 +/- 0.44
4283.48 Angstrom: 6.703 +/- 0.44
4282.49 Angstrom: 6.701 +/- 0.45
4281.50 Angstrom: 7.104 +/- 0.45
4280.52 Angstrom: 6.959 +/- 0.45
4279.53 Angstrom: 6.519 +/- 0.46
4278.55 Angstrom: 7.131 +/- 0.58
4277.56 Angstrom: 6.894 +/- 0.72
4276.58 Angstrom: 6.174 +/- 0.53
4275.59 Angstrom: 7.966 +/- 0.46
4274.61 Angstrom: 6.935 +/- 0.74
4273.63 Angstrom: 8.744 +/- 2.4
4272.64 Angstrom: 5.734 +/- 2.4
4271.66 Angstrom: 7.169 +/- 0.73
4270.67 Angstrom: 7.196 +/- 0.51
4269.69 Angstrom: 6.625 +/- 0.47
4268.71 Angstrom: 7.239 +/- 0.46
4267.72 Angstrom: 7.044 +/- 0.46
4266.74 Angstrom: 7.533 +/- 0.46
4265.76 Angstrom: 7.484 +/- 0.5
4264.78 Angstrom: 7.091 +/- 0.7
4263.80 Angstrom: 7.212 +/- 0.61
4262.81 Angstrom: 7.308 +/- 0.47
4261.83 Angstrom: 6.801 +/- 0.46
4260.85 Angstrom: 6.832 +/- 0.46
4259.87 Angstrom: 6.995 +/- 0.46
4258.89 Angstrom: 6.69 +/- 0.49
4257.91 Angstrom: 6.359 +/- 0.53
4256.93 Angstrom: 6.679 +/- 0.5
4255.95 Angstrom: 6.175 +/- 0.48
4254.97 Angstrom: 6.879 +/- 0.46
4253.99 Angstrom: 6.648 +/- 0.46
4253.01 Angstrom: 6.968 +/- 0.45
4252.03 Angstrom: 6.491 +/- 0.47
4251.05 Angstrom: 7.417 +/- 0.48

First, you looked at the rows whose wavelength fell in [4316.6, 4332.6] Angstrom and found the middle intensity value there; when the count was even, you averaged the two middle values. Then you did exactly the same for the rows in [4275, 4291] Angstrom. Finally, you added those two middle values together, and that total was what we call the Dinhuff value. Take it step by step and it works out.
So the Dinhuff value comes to 14.0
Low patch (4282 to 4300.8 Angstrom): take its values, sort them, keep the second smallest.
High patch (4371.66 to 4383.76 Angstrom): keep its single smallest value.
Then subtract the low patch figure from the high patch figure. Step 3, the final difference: 1.2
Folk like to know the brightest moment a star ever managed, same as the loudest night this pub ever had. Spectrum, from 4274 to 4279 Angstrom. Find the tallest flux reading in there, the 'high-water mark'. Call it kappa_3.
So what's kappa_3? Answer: 7.966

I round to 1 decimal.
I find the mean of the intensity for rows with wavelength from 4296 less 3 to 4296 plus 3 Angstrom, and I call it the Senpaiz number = 6.4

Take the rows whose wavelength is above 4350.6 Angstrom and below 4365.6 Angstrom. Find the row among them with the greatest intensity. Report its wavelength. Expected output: 4365.12 Angstrom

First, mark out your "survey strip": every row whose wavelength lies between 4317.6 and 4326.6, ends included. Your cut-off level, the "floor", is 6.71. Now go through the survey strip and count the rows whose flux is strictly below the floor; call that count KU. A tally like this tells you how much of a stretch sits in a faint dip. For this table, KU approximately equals 4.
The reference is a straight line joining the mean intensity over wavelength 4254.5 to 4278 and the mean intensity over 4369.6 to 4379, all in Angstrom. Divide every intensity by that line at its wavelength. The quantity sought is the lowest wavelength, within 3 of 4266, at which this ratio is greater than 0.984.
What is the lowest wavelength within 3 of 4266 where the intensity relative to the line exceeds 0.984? 4263.80 Angstrom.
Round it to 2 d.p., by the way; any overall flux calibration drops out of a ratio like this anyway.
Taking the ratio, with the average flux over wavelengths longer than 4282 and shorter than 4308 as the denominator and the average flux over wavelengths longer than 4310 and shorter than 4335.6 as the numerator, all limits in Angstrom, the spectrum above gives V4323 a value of 1.10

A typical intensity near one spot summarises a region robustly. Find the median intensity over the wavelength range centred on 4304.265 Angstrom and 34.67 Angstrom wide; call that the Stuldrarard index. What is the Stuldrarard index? 6.39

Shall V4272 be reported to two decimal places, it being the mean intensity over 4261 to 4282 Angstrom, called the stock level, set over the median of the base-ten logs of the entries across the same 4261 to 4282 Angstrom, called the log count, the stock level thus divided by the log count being 8.32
